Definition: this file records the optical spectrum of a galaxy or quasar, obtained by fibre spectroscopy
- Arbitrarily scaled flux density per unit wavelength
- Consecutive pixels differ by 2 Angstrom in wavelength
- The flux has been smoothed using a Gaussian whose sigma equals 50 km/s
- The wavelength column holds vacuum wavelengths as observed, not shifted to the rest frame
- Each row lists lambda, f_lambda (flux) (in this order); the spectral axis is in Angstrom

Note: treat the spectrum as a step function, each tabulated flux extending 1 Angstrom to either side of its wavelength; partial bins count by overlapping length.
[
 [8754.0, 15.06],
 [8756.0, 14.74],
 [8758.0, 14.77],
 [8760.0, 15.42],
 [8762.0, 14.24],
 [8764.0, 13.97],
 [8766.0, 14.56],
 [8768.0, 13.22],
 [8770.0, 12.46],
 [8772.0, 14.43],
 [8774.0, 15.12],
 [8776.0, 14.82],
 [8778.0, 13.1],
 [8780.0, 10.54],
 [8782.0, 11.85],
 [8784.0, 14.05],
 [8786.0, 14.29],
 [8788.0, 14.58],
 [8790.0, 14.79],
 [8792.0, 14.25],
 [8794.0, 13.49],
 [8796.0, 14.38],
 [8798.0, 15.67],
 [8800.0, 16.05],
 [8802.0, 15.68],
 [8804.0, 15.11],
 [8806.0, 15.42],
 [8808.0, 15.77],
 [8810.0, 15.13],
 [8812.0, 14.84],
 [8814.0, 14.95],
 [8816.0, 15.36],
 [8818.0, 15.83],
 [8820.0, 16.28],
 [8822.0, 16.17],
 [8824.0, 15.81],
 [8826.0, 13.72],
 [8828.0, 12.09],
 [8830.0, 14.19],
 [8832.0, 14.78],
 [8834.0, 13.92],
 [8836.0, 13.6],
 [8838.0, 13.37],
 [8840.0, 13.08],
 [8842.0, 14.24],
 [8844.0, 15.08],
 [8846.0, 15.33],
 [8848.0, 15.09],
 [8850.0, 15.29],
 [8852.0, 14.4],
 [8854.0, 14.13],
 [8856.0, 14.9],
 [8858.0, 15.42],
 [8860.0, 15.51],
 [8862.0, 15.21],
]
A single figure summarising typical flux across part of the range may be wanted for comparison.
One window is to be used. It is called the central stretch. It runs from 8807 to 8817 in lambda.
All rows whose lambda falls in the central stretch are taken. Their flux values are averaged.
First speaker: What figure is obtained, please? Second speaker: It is 15.2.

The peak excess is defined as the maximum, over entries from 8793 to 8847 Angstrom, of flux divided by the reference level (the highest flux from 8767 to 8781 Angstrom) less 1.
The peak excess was 0.077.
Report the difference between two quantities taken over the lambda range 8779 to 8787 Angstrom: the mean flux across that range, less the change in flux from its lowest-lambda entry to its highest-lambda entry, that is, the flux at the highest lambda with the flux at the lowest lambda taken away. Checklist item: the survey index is 8.9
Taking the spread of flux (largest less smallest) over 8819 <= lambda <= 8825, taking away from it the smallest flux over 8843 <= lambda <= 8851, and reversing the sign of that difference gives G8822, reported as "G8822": 14.6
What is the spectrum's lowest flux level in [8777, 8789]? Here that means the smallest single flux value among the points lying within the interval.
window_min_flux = 10.54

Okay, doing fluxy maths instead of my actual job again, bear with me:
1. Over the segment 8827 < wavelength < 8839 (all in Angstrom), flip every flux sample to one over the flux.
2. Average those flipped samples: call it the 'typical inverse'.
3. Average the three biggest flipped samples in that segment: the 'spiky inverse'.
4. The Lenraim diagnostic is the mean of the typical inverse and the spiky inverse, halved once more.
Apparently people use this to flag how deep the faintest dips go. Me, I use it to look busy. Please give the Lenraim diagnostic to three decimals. 0.038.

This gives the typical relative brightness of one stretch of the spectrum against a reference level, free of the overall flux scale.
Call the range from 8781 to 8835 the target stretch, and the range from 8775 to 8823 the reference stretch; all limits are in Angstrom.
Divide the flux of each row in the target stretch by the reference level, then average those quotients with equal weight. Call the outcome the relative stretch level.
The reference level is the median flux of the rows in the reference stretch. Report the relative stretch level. 0.99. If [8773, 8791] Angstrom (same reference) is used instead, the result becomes 0.92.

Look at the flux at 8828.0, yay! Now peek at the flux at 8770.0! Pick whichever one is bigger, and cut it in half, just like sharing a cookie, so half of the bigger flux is 6.2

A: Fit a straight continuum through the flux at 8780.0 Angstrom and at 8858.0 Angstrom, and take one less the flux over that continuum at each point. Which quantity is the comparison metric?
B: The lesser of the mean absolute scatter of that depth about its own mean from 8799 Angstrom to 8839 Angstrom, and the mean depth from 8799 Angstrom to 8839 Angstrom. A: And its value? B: -0.15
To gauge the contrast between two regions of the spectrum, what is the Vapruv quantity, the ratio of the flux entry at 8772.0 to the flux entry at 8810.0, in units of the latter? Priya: 0.95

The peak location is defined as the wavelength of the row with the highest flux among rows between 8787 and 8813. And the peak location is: 8800.0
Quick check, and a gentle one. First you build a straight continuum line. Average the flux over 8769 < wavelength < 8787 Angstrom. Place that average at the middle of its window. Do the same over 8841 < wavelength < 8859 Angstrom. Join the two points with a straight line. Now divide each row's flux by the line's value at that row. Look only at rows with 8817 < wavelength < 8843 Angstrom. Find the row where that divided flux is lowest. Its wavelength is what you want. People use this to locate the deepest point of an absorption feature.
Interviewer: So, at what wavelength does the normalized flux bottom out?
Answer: 8828.0 Angstrom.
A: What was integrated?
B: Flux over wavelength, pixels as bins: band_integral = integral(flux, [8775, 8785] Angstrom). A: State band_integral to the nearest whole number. 129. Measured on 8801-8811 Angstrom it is 154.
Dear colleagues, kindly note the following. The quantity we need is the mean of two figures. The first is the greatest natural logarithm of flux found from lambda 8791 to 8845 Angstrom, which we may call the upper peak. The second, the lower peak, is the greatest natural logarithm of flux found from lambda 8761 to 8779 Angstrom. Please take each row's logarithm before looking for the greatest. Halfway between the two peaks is 2.75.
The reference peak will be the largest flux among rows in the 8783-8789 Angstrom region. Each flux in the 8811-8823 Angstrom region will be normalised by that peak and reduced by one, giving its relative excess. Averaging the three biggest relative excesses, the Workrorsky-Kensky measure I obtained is 0.10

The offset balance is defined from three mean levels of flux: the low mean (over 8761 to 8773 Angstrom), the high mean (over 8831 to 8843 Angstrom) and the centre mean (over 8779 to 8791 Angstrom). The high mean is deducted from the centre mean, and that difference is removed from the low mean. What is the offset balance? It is 14.3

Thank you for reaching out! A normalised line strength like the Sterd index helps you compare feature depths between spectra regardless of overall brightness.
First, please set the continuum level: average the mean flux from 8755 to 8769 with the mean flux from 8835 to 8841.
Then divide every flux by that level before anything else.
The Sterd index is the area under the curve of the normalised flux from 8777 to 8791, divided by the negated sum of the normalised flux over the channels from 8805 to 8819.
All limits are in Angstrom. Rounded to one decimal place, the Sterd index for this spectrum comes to -1.7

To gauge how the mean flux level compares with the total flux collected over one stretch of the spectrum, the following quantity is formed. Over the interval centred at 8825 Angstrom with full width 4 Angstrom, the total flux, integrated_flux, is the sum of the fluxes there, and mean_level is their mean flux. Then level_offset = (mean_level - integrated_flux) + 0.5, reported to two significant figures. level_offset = -14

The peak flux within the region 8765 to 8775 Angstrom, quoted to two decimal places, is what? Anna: 15.12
